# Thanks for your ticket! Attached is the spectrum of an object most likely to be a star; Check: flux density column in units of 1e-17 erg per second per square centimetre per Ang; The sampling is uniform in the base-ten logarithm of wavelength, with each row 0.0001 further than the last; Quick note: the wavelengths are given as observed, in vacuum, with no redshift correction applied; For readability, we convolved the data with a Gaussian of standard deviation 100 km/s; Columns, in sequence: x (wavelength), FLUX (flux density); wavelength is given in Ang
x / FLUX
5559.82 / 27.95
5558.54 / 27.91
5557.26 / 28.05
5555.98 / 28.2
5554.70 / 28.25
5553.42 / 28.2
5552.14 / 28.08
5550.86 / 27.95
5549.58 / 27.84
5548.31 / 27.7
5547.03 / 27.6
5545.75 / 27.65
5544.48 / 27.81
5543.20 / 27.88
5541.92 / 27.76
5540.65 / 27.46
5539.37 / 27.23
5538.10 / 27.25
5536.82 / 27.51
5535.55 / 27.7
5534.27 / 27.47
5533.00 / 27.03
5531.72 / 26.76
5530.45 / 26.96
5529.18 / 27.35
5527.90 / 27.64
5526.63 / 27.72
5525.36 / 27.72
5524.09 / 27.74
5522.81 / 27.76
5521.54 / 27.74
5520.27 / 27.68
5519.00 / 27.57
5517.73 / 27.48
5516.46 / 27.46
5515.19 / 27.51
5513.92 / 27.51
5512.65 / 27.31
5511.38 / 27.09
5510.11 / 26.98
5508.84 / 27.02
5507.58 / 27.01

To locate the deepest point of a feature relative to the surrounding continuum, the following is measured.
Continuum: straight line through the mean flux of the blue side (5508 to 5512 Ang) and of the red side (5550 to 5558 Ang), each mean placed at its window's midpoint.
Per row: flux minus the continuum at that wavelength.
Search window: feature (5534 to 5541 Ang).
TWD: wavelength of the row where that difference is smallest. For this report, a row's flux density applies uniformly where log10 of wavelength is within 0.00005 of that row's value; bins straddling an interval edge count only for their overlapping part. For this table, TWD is 5539.37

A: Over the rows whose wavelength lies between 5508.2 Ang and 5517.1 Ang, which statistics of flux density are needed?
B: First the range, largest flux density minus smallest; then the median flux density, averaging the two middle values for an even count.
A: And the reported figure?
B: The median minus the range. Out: 26.8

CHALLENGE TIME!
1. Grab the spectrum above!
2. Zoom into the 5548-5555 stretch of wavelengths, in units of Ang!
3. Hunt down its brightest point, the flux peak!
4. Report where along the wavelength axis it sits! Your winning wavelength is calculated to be 5554.70 Ang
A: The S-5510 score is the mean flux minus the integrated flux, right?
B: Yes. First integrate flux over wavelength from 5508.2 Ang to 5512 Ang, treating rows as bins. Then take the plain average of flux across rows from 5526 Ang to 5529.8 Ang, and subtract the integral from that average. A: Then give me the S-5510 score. -75.3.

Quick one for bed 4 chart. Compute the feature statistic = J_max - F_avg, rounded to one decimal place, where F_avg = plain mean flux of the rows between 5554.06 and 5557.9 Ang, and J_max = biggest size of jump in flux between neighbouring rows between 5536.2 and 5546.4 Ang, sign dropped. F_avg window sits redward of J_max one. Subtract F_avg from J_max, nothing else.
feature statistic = -27.9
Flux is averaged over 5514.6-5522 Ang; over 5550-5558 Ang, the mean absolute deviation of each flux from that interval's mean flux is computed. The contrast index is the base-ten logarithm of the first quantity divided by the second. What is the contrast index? 2.46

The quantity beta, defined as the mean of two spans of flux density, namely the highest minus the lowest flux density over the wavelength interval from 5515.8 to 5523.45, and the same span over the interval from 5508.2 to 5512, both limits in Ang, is 0.2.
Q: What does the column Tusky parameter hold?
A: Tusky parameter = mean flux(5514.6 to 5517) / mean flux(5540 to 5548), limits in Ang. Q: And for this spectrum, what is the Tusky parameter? 0.99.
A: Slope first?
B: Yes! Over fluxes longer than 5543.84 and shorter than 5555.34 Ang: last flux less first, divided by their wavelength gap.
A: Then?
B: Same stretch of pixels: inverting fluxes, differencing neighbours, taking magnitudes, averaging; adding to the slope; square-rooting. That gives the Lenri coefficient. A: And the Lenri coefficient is 0.208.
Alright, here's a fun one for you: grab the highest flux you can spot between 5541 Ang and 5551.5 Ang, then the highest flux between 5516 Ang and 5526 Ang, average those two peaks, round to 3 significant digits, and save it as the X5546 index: 27.9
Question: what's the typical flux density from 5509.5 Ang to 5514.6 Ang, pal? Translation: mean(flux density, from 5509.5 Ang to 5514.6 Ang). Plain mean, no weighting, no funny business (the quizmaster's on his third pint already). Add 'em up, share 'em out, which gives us 27.2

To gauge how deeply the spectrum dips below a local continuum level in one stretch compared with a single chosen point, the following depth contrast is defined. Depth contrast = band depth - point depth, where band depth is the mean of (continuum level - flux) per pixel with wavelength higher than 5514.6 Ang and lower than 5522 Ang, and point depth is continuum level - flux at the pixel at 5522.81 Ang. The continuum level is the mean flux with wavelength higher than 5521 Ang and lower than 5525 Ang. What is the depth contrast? 0.19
